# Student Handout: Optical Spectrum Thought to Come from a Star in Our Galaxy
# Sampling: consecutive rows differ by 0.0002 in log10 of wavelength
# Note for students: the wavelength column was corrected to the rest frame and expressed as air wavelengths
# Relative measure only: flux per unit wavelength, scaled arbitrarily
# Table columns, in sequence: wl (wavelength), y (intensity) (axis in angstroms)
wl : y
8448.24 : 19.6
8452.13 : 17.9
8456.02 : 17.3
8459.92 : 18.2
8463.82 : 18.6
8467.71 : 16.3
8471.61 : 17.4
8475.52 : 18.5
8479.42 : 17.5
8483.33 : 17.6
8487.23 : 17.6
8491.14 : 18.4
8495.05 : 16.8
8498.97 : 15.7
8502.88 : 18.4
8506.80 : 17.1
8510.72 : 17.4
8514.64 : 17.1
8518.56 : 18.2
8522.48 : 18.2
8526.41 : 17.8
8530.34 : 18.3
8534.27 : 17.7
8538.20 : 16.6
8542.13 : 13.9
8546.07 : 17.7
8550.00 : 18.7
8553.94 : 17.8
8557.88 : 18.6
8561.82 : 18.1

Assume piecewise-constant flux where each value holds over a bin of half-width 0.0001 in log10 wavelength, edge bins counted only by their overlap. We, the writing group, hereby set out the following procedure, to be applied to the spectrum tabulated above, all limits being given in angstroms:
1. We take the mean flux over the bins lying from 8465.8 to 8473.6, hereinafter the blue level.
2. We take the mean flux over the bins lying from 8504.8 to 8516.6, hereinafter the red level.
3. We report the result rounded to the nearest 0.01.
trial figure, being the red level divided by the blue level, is 1.02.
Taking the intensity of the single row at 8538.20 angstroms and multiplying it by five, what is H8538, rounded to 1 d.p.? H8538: 83.0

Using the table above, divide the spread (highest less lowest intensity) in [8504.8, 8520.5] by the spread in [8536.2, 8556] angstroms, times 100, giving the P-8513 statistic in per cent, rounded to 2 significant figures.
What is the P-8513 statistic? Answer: 23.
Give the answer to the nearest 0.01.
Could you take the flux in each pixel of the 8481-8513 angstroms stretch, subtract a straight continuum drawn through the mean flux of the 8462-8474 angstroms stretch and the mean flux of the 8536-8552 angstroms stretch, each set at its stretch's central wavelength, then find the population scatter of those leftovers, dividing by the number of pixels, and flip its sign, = -0.81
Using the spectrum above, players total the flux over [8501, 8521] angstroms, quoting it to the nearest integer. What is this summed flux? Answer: 88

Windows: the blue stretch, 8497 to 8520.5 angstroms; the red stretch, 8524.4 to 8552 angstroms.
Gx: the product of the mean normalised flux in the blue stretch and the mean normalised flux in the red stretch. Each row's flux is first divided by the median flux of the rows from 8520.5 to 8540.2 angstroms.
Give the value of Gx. 0.94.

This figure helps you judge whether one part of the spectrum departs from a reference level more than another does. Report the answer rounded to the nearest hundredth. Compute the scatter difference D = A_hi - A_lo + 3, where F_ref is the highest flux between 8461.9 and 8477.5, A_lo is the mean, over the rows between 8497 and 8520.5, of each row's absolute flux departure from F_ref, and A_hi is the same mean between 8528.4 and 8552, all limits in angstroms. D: 3.20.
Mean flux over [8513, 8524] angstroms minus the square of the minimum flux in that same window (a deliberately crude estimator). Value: -275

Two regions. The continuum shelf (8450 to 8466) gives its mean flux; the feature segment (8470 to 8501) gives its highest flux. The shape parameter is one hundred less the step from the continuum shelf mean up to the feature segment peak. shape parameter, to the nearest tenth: 99.5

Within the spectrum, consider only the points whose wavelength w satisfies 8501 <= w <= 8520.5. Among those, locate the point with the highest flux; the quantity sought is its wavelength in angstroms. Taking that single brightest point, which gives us 8502.88 angstroms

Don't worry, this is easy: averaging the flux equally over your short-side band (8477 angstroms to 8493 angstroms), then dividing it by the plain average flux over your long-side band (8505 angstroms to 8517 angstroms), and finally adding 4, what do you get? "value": 5.03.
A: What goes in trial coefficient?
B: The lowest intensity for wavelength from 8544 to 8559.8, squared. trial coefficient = 313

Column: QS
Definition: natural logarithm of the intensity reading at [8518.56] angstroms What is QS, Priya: 2.90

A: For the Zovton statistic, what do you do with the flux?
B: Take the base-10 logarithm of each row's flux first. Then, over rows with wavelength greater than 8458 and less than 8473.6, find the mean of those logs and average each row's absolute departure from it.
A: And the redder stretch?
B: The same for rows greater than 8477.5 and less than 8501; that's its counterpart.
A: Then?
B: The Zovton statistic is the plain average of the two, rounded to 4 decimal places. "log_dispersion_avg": 0.0183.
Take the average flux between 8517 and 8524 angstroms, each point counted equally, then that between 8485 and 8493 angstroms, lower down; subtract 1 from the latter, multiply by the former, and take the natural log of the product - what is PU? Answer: 5.735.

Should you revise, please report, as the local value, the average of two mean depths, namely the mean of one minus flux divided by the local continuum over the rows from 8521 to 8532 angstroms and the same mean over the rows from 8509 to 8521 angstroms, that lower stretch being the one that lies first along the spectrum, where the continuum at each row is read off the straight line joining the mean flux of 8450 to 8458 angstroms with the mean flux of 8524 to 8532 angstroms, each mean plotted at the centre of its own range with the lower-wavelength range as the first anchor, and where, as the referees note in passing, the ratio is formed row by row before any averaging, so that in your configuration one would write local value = 0.009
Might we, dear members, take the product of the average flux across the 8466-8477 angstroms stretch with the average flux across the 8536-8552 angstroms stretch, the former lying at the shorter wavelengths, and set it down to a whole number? 291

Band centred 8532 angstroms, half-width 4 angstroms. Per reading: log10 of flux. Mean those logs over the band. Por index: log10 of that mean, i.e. 0.099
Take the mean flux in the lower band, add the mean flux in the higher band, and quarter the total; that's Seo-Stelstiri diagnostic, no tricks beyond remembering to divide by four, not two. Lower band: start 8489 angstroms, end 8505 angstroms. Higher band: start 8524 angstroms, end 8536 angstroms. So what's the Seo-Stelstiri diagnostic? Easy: 8.81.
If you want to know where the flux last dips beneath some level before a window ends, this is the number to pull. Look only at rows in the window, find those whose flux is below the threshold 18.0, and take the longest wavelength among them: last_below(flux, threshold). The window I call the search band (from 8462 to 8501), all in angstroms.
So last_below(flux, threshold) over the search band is 8498.97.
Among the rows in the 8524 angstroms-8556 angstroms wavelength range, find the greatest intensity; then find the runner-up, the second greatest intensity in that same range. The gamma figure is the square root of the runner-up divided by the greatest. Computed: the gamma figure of 0.989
